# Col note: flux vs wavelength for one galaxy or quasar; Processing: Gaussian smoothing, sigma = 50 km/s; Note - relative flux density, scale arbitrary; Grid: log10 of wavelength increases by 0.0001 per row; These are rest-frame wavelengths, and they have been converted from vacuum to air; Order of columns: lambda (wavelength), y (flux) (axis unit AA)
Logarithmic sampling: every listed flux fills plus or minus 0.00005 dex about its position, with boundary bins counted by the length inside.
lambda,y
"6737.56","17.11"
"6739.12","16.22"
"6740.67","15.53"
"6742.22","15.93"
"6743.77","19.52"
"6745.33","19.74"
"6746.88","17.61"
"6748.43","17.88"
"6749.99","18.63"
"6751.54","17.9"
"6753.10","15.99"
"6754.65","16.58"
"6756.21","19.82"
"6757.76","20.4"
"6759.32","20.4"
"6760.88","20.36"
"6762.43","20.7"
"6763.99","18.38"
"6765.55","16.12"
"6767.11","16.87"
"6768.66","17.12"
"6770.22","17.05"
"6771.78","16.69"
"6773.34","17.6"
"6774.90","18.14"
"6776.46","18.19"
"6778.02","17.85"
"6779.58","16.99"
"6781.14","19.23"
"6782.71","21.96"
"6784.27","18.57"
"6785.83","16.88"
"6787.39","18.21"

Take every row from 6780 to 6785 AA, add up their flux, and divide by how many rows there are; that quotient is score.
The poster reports 19.9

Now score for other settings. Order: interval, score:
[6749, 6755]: 17.3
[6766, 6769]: 17.0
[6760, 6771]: 18.1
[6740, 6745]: 17.0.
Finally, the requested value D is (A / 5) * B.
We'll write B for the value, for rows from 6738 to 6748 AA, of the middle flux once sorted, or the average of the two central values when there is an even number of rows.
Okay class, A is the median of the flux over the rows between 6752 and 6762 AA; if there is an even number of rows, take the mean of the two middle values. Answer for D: 68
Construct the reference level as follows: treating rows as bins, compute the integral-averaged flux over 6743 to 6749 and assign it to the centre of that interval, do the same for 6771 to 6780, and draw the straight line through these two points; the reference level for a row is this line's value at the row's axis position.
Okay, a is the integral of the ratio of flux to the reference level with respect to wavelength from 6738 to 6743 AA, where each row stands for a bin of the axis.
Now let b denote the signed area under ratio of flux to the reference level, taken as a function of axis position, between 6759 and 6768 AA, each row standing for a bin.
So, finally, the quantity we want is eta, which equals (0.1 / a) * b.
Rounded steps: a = 4.2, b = 9.3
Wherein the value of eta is 0.22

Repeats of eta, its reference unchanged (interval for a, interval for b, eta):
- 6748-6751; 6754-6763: 0.33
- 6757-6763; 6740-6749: 0.13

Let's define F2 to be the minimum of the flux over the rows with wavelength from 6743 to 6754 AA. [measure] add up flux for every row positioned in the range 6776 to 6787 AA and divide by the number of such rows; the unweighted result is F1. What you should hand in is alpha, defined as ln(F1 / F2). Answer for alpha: 0.147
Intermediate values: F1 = 18.5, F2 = 15.99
